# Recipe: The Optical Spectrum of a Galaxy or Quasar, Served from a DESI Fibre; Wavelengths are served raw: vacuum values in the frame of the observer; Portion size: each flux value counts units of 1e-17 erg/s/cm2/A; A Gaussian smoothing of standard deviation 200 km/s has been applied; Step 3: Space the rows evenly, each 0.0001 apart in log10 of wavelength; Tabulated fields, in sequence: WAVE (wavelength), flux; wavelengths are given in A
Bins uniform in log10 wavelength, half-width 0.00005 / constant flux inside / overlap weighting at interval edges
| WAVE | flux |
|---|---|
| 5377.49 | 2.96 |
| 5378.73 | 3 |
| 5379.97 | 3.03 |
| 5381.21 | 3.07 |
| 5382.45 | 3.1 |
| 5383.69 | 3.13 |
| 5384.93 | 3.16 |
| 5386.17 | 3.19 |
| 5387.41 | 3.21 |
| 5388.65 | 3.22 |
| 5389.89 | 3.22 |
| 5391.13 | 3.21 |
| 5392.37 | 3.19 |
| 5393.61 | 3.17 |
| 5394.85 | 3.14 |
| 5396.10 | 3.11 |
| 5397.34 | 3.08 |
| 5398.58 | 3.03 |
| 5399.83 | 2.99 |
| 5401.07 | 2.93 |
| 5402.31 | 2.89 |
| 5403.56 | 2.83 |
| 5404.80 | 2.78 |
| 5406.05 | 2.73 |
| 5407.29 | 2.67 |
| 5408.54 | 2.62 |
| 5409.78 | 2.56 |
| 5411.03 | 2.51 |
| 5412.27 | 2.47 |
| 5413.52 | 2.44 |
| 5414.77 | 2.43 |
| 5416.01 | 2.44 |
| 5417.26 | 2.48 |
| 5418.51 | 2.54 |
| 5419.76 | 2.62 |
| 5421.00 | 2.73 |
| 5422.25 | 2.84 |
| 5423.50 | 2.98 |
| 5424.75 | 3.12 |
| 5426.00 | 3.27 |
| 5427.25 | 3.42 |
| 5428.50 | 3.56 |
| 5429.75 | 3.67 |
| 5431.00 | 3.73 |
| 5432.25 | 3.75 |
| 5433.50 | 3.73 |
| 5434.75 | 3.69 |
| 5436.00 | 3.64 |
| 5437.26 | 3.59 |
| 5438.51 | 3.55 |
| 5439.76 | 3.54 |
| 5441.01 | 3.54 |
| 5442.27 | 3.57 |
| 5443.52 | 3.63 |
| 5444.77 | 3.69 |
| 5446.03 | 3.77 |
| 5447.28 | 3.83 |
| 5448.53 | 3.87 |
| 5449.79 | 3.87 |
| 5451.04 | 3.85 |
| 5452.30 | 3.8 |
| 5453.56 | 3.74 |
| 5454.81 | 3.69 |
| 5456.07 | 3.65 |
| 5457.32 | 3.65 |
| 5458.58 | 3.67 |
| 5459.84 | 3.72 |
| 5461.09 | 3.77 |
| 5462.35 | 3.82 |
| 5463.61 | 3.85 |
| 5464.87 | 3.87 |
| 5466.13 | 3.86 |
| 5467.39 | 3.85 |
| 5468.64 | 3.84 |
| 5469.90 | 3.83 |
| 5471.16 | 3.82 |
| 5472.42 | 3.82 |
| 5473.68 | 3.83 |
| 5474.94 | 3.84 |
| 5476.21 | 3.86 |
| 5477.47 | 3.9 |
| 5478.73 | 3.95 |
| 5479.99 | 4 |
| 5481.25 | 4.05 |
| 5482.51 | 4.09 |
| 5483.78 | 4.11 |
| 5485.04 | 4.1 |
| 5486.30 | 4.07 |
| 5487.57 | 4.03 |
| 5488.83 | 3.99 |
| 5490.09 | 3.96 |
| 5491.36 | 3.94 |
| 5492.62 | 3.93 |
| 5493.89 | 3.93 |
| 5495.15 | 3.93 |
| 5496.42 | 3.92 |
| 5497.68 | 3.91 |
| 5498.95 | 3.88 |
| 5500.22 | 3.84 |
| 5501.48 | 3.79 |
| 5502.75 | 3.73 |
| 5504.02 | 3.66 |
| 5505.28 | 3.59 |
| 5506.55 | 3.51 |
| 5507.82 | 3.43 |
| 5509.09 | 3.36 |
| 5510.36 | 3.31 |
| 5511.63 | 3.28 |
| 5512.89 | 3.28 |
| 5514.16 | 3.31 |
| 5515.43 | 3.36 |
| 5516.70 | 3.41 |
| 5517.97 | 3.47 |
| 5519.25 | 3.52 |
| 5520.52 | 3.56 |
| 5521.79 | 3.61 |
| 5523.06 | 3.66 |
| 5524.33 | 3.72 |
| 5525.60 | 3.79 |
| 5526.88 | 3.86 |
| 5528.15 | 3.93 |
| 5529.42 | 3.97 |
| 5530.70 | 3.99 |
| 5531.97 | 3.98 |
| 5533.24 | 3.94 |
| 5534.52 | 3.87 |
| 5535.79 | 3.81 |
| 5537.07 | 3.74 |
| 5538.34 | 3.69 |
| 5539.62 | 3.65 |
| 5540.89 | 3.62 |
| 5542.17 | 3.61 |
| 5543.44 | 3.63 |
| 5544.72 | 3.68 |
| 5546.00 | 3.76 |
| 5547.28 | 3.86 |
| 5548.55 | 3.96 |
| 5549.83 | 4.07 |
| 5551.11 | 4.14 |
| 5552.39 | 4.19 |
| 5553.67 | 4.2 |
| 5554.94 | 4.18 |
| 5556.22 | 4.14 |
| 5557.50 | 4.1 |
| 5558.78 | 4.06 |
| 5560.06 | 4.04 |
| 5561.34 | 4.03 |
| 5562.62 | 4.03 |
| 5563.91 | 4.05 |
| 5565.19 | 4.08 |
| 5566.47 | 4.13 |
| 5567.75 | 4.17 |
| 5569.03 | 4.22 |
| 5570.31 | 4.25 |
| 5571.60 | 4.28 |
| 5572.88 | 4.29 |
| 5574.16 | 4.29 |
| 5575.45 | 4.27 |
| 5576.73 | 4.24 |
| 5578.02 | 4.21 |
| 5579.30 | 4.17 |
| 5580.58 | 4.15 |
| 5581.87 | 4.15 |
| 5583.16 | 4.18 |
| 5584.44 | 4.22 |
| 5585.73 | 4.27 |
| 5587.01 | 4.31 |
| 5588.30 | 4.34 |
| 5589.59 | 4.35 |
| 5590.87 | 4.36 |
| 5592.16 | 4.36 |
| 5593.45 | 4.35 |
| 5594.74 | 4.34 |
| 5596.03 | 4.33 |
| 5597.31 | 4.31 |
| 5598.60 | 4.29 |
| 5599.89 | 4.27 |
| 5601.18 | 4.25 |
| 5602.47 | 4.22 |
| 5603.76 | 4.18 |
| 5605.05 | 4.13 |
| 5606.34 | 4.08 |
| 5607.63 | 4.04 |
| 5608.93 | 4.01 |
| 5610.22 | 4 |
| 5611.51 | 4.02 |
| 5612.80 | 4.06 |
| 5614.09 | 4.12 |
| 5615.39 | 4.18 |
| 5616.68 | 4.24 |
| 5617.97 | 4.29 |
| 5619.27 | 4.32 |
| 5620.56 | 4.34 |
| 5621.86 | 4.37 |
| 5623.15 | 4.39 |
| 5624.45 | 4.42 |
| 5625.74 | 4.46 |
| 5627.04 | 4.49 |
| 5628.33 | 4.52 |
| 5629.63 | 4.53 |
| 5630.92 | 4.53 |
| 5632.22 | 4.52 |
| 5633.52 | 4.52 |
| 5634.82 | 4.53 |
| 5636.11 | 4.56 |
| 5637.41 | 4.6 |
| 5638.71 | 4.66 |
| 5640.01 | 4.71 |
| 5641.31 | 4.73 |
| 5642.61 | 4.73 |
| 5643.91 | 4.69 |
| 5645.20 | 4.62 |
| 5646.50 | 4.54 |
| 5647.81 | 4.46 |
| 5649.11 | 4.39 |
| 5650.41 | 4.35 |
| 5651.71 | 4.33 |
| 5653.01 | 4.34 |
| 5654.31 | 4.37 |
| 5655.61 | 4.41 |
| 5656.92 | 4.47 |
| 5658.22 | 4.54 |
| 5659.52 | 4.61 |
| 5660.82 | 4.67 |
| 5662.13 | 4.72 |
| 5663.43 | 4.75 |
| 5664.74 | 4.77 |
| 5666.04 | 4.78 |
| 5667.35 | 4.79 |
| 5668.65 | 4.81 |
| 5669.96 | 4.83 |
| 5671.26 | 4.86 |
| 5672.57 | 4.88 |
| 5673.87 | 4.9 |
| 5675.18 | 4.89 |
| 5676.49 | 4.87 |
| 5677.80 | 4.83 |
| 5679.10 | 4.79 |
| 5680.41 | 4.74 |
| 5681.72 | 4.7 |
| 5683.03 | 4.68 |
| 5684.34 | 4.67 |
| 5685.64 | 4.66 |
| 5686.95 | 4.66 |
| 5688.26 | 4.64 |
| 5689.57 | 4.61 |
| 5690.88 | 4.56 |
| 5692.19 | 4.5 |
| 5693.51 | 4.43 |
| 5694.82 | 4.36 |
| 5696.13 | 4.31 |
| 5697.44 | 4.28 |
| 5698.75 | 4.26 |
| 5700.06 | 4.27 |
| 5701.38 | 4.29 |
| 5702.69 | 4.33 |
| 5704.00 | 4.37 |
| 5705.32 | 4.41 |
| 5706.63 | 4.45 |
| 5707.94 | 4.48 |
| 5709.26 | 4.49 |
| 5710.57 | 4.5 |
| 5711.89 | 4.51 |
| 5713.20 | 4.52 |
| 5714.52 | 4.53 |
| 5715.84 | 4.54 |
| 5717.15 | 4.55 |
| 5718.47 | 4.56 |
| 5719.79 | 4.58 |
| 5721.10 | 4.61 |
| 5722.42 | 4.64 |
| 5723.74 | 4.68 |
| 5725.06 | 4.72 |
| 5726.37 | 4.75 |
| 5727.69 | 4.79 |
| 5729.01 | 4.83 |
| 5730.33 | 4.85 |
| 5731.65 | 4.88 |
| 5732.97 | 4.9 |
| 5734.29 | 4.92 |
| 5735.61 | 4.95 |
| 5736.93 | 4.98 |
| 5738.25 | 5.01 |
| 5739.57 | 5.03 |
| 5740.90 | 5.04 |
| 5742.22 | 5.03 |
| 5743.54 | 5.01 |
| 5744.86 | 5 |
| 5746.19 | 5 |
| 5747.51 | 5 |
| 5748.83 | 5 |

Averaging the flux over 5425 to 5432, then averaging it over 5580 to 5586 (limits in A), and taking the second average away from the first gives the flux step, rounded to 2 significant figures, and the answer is -0.66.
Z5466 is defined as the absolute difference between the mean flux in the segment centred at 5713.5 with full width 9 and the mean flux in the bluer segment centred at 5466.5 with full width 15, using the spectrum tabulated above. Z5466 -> 0.70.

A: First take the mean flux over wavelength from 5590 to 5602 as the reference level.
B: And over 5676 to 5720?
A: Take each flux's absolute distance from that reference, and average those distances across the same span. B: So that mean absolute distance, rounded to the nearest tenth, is 0.2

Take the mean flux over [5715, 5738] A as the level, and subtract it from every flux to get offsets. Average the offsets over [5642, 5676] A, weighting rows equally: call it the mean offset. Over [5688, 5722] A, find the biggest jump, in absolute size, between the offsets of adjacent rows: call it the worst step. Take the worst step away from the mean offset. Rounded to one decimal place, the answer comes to -0.2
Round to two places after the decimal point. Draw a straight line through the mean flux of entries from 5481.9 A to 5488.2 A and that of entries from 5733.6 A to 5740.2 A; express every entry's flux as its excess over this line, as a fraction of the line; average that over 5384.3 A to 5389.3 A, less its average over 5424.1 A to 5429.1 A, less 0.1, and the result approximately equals -0.11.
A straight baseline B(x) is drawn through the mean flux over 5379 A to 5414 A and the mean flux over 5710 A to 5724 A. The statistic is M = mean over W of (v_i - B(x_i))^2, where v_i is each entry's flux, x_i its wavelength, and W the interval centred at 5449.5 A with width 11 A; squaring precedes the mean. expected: 0.33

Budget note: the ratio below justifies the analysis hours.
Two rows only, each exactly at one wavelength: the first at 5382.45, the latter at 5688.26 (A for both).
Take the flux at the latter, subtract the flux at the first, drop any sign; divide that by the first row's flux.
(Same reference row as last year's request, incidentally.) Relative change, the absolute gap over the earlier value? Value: 0.50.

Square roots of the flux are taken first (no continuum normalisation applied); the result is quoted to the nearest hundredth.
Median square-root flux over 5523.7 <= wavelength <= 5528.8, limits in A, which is 1.96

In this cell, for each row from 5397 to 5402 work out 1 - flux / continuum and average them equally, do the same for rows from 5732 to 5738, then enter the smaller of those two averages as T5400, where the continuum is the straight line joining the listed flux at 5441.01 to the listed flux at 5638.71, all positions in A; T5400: 0.051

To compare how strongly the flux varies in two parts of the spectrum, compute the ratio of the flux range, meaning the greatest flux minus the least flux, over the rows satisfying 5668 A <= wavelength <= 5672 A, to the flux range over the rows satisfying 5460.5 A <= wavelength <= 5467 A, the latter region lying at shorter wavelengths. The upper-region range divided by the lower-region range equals 0.50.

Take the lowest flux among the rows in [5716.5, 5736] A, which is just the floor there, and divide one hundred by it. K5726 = 22.0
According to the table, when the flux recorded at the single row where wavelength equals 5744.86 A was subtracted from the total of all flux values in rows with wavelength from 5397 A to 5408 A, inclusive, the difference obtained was 21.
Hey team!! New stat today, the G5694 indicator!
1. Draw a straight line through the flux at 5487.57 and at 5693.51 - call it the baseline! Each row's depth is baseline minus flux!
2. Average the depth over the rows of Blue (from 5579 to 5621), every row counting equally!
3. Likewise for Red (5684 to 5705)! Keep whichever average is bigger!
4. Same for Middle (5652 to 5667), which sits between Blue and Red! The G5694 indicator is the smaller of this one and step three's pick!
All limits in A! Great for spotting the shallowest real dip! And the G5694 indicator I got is -0.22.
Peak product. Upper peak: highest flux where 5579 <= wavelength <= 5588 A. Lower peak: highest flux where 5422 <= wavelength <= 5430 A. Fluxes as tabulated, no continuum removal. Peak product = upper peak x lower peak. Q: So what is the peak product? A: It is 15.8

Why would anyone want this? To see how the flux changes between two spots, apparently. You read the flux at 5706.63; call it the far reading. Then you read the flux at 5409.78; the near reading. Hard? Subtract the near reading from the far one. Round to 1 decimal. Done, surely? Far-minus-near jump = 1.9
